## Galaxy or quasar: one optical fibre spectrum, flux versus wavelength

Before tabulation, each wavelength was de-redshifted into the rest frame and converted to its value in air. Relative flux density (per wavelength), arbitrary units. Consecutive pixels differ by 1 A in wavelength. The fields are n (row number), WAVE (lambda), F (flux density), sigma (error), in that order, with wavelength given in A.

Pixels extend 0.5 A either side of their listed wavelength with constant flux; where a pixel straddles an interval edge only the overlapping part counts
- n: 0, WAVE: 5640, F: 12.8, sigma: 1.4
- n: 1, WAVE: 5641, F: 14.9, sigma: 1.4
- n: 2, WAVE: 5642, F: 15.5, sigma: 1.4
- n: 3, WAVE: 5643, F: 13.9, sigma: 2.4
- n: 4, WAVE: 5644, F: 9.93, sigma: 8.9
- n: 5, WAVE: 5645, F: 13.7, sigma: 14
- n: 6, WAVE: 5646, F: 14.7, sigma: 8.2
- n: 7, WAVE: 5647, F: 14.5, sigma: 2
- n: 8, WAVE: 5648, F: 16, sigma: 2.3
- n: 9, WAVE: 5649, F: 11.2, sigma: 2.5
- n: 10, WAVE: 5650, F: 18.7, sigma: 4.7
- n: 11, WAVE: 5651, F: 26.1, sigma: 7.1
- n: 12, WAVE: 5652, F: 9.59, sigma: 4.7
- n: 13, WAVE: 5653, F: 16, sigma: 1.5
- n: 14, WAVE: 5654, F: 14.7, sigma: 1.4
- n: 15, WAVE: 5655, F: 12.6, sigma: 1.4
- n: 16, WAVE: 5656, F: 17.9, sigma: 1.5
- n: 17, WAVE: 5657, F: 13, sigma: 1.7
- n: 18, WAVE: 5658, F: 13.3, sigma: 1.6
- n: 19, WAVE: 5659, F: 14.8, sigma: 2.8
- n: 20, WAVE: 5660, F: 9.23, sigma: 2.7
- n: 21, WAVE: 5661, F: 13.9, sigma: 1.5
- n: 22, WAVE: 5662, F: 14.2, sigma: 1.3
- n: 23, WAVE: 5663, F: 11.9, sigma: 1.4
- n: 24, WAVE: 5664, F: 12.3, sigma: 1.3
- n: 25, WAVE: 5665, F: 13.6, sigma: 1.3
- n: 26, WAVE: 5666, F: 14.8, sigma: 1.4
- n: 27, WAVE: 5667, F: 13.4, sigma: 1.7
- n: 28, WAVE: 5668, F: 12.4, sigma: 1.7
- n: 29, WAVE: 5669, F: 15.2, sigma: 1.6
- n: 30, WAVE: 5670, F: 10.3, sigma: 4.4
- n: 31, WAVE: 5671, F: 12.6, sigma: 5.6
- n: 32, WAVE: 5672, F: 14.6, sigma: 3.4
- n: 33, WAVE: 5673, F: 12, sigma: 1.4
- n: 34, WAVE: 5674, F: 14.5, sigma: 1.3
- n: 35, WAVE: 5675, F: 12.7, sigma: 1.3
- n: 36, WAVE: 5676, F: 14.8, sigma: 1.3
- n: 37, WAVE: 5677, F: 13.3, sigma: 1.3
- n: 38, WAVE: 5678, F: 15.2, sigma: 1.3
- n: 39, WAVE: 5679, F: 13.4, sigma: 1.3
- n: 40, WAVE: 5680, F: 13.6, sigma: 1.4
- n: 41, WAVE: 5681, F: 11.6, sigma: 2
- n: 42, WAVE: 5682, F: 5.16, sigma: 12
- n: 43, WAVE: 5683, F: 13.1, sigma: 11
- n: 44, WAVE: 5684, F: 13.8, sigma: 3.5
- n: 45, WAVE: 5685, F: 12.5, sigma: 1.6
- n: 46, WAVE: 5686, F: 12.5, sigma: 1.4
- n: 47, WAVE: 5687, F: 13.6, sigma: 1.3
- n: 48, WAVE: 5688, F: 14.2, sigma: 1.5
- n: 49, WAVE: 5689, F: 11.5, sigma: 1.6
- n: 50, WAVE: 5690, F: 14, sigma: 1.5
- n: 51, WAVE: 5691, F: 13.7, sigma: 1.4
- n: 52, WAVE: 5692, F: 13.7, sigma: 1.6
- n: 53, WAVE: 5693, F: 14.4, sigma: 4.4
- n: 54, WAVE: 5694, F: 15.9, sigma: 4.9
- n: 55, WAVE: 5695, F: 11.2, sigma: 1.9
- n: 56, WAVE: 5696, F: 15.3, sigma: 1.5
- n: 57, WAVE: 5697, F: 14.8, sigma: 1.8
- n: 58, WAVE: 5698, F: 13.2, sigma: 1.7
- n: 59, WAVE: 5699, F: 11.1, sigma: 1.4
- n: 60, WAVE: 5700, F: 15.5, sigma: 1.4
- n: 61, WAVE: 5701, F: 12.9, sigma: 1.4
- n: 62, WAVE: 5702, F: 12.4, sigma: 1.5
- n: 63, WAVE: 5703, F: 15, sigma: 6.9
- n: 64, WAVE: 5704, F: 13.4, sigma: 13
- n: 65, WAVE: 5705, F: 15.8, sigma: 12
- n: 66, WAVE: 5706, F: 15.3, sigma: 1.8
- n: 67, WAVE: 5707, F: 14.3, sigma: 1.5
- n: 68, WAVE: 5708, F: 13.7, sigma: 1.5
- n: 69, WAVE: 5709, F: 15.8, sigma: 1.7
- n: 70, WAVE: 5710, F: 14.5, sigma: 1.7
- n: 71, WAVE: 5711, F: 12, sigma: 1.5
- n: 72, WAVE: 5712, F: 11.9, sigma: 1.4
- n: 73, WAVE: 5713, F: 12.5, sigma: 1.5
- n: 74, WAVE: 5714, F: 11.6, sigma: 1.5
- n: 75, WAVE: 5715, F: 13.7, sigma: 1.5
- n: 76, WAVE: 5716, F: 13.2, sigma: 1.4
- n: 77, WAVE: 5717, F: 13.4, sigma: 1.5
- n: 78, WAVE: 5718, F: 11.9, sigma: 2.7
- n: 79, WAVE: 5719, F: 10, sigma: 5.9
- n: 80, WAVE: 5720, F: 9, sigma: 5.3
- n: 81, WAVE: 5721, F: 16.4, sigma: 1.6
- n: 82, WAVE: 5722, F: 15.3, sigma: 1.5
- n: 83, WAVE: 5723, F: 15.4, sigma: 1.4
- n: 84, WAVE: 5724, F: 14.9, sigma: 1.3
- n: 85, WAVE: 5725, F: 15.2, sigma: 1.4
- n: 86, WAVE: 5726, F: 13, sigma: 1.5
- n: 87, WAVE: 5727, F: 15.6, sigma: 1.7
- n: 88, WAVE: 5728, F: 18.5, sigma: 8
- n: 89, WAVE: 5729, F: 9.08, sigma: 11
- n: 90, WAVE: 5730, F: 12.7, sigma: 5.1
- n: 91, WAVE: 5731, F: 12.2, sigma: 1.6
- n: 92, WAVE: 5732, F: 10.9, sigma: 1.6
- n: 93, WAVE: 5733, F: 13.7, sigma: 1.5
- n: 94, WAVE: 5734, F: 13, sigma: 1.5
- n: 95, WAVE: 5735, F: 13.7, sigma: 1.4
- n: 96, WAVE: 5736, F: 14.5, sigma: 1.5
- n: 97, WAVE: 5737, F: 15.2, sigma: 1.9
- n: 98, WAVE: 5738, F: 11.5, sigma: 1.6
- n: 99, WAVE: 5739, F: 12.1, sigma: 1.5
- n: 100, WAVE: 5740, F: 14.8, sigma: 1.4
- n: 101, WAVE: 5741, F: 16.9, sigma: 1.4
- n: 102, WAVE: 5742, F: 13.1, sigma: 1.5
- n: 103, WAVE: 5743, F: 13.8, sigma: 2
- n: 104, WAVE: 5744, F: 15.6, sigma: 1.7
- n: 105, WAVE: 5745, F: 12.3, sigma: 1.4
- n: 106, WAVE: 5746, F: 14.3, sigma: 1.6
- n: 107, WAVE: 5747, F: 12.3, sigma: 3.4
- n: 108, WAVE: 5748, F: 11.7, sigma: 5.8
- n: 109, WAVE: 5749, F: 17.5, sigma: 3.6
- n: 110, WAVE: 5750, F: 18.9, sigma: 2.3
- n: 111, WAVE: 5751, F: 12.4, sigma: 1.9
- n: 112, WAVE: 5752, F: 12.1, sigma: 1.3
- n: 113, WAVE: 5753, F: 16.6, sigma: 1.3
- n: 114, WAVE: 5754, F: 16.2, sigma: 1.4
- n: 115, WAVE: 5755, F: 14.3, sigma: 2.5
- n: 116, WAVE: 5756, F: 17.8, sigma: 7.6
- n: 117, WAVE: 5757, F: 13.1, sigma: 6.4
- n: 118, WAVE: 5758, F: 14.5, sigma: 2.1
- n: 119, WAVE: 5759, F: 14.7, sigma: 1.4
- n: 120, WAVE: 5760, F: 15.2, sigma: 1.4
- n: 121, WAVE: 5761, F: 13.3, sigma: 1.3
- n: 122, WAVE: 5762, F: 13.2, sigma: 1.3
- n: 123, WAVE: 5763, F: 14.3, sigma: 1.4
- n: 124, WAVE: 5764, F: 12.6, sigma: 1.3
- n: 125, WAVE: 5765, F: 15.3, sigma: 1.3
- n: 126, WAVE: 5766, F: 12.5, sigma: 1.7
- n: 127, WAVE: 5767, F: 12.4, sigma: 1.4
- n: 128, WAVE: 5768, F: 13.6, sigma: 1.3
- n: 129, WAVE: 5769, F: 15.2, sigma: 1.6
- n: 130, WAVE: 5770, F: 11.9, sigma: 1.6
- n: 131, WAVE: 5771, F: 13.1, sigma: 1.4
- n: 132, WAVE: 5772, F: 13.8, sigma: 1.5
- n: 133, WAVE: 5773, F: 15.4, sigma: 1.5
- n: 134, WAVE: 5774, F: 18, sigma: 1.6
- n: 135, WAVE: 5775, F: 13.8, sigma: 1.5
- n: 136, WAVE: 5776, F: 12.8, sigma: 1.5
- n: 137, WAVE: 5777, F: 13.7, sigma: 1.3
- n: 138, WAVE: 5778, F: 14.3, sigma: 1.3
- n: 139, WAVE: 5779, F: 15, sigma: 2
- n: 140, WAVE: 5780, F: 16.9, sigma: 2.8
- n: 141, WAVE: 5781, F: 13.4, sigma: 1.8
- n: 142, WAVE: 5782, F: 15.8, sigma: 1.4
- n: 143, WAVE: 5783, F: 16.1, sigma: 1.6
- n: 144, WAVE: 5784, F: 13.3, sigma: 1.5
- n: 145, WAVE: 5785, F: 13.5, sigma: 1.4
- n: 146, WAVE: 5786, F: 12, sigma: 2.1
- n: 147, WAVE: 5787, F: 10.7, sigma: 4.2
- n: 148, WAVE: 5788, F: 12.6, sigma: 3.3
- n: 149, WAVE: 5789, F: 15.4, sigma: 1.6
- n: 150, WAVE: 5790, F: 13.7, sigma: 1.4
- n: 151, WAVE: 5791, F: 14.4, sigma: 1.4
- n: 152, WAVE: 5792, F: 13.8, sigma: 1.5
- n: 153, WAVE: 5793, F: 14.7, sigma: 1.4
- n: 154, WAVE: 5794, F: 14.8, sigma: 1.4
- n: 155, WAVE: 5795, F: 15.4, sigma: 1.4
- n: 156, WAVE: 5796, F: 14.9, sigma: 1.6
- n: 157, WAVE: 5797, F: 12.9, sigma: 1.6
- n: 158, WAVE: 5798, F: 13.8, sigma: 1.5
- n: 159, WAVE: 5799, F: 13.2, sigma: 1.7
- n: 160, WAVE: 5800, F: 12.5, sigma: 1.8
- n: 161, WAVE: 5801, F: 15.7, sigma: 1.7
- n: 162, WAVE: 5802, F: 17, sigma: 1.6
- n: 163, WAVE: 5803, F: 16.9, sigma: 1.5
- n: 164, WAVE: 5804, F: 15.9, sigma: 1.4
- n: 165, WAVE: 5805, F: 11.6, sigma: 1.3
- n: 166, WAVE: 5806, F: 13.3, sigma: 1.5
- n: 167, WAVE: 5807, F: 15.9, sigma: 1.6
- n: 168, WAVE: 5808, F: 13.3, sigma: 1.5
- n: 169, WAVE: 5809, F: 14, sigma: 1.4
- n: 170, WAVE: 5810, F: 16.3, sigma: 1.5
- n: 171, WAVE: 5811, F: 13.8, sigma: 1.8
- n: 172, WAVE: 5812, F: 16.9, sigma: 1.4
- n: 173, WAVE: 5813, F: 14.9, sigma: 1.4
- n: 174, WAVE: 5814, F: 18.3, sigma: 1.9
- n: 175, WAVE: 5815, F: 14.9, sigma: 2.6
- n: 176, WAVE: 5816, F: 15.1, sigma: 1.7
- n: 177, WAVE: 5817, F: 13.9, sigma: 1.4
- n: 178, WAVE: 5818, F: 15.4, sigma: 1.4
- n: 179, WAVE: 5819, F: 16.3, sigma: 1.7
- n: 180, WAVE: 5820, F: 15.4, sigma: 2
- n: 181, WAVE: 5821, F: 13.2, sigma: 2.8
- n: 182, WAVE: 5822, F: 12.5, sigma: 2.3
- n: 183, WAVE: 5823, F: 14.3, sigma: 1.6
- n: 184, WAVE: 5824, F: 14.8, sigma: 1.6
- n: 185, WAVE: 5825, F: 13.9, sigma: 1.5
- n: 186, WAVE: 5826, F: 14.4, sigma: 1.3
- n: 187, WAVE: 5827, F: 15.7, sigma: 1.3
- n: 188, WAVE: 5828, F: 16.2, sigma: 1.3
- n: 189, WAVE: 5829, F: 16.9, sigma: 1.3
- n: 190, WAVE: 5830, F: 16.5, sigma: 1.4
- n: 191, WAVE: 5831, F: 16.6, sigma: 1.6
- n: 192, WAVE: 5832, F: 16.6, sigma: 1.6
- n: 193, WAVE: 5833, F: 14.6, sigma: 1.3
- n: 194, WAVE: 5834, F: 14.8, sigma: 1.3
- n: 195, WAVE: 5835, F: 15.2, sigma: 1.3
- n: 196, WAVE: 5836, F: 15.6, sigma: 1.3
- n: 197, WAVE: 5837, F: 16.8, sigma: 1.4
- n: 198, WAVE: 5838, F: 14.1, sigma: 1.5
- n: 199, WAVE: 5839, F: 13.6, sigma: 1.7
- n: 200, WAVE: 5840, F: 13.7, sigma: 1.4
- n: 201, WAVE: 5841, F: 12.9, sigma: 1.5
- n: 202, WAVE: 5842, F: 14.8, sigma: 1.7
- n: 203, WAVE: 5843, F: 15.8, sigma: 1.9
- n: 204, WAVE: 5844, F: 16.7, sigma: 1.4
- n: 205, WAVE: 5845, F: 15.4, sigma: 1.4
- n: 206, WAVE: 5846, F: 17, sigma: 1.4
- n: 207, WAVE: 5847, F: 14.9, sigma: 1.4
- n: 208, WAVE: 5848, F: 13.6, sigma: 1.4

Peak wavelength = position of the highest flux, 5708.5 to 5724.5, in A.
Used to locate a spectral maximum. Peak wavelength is 5721 A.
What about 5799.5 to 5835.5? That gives 5814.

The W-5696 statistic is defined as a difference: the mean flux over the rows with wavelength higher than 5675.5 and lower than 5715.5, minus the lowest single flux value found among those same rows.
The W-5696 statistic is 8.2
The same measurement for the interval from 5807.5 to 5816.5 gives 2.0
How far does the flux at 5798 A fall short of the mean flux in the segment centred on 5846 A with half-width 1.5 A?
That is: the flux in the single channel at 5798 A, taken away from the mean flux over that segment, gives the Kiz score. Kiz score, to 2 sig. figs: 2.0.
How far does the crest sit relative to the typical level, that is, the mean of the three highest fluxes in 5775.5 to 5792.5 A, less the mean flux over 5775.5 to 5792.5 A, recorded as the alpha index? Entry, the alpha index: 2.3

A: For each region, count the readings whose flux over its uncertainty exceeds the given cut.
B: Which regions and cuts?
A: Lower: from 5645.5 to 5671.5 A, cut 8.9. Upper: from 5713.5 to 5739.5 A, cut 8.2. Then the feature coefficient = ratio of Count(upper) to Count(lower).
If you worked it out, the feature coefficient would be 1.4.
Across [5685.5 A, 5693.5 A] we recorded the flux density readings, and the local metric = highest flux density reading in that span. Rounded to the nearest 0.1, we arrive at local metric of 14.4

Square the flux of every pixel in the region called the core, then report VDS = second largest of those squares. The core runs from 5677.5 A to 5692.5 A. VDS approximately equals 202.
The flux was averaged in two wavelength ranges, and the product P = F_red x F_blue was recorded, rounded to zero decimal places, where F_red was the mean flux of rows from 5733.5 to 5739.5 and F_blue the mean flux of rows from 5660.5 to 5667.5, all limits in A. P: 179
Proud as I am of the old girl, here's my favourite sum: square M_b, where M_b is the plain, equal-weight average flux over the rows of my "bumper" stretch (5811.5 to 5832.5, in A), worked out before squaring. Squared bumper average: 236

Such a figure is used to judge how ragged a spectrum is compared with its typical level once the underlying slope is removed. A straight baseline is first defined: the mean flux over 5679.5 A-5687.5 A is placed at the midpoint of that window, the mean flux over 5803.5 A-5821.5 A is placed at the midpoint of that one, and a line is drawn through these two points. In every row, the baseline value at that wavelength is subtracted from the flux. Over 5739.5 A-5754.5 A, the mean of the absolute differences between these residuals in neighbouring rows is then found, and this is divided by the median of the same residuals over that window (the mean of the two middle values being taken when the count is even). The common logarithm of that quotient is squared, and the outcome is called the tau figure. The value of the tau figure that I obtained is 0.20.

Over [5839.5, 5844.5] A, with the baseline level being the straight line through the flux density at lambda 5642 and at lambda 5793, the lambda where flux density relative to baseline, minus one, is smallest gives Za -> 5841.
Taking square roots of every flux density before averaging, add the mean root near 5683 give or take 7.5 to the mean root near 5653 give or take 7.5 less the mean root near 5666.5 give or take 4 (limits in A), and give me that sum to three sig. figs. 3.78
